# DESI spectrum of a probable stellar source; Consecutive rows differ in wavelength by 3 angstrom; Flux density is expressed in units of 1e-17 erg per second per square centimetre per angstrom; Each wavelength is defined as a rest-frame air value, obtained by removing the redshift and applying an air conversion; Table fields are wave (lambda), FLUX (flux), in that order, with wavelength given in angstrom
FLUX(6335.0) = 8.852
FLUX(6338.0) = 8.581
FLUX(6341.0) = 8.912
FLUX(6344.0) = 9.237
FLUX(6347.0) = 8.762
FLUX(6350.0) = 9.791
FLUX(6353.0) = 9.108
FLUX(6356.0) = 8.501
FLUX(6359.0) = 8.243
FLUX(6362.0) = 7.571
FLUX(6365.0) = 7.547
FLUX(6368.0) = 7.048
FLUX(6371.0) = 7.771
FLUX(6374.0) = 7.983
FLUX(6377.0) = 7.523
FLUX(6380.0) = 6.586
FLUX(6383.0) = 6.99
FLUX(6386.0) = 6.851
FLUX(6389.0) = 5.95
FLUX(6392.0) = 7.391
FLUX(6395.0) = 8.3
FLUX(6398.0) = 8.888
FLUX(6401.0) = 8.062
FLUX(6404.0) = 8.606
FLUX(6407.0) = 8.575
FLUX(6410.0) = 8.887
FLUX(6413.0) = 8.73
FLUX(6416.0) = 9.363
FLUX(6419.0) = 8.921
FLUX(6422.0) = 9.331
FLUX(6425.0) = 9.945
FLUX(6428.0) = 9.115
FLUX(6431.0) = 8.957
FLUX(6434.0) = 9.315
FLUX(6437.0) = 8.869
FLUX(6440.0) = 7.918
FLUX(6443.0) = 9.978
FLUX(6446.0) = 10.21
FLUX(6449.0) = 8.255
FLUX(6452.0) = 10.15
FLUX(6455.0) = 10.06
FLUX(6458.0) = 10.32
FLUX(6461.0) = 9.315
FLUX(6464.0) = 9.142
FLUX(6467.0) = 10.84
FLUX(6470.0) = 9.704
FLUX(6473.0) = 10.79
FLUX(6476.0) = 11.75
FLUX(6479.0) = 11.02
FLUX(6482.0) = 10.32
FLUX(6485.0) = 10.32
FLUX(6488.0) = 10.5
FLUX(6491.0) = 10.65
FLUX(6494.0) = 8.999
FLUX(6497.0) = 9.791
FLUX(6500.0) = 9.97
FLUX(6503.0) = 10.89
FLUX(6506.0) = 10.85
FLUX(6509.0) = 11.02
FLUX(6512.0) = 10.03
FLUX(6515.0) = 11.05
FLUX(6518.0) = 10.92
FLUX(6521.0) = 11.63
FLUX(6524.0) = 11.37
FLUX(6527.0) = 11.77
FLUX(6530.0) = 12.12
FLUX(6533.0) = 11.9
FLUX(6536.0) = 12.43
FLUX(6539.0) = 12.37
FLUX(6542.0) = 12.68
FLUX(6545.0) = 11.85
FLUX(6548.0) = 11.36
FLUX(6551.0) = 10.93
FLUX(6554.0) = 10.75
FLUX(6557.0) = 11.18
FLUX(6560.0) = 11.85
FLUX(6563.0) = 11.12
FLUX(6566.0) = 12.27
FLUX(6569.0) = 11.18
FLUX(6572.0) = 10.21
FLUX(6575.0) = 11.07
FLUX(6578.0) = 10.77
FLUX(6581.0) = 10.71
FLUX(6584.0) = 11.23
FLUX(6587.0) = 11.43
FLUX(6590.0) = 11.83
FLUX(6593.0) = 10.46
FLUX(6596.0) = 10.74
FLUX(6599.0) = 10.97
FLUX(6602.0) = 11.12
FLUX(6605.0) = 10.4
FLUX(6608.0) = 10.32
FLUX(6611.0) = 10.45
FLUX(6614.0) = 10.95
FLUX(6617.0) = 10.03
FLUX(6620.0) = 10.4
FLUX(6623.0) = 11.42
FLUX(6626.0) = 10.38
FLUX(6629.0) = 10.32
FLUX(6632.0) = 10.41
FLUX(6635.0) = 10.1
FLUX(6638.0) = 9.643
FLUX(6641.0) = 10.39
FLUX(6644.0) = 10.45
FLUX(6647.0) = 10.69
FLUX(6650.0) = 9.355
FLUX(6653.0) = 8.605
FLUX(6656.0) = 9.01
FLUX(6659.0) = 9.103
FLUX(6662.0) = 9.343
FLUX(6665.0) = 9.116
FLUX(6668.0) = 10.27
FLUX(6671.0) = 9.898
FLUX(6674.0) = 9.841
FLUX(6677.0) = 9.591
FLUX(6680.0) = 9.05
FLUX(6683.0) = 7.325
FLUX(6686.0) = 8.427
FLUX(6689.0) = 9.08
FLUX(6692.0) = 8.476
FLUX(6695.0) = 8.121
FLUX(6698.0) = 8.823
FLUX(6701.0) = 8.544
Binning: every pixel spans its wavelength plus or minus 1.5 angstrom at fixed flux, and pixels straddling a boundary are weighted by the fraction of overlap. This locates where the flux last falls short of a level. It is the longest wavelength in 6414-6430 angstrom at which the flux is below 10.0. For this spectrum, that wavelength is 6428.0 angstrom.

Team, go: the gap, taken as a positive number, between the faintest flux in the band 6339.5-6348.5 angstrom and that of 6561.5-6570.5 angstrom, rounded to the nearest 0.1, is 2.4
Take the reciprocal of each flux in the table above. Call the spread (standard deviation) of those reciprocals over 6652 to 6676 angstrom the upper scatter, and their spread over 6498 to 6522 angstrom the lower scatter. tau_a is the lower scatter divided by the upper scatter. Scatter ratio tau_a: 0.77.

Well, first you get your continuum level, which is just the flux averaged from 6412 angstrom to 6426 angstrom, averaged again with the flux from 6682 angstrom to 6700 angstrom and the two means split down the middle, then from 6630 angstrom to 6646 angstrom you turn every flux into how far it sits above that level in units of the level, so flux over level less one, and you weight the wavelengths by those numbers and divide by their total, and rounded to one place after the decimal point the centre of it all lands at 6638.2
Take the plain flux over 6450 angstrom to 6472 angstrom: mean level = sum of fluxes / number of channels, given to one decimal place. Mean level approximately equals 9.9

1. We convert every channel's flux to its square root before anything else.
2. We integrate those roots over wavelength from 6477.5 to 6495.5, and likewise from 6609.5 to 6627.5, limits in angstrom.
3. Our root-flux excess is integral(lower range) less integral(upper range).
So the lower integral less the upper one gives -1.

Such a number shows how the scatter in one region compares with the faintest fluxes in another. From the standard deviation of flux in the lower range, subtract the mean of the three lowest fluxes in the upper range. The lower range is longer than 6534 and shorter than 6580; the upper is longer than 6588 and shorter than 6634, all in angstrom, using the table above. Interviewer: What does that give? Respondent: -9.5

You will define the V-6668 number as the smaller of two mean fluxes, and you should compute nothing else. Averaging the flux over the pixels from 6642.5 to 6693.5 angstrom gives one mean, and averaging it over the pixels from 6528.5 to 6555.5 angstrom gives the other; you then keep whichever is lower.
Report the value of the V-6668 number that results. 9.3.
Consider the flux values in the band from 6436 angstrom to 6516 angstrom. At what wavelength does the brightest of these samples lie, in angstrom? 6476.0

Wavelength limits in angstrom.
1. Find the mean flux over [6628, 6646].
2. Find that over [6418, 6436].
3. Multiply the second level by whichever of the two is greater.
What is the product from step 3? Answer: 95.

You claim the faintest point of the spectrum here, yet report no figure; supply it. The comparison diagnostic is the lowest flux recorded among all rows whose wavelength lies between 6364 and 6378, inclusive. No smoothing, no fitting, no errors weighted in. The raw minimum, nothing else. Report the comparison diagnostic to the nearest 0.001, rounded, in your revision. 7.048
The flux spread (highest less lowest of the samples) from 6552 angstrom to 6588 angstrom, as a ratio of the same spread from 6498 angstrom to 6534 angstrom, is 1.0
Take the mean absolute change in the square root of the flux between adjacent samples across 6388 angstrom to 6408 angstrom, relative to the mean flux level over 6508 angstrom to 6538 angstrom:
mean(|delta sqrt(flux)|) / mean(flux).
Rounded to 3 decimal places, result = 0.011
